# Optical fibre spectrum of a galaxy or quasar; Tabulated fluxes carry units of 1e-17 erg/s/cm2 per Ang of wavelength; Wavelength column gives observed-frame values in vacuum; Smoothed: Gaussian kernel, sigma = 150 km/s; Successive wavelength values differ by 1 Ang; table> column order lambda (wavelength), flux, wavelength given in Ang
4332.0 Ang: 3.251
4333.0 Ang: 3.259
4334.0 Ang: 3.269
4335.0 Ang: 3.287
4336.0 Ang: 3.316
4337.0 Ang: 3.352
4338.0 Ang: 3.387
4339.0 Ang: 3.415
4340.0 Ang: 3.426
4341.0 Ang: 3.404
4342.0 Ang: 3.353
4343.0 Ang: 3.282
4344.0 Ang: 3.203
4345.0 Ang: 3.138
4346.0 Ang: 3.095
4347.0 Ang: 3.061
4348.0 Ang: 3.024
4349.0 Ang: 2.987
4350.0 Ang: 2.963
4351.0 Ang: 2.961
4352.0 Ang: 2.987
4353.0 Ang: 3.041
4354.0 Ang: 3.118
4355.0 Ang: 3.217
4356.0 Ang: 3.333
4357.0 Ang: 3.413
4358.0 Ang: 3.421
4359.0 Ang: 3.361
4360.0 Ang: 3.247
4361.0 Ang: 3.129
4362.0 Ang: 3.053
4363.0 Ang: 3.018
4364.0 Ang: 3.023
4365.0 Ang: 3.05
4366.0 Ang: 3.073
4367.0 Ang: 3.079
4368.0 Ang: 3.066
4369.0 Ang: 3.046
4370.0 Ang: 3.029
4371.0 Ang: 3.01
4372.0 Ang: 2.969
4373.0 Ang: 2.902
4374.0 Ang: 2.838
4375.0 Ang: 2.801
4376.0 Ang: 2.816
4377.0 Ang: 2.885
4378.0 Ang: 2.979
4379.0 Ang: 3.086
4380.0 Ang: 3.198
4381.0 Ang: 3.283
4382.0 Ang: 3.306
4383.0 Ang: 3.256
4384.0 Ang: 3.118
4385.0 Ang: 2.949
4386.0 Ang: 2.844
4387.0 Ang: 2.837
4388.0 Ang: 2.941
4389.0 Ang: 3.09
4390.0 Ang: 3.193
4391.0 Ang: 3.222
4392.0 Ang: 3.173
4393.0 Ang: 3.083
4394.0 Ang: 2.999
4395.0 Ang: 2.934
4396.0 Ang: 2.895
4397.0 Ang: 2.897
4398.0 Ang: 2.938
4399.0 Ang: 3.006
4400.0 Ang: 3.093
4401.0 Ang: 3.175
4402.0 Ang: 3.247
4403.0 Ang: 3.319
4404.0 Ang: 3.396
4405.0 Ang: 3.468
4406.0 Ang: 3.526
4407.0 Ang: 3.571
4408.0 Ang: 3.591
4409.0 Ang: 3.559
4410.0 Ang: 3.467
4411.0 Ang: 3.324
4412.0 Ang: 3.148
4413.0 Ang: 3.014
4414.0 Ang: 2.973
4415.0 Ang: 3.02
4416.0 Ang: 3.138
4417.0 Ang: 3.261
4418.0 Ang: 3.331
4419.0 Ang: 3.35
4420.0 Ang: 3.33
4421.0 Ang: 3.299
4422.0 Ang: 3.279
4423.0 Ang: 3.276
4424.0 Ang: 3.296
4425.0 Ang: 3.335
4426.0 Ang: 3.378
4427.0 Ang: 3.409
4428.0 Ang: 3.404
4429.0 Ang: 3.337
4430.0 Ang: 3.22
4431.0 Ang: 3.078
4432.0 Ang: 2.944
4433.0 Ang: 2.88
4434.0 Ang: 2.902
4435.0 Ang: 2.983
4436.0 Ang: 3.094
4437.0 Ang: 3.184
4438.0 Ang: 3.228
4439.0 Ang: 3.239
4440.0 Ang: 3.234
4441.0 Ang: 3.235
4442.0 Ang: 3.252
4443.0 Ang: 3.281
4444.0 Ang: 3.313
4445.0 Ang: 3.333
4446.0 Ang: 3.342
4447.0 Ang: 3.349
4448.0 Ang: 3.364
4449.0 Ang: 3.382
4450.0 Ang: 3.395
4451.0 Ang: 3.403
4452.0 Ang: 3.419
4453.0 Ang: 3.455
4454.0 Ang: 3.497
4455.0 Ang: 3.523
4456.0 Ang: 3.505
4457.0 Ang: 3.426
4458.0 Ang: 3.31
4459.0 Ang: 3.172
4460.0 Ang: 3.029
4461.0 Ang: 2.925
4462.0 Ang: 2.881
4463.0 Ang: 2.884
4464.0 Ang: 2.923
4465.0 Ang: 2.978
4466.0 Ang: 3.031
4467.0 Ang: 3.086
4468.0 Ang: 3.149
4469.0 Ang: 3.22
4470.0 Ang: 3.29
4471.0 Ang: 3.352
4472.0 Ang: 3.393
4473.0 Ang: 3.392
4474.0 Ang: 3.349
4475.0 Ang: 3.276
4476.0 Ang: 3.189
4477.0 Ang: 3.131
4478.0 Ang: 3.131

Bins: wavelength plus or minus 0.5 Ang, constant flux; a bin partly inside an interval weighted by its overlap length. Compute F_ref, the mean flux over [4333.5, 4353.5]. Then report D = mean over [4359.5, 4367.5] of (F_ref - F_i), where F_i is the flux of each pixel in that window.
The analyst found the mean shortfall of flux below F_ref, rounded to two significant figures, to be 0.11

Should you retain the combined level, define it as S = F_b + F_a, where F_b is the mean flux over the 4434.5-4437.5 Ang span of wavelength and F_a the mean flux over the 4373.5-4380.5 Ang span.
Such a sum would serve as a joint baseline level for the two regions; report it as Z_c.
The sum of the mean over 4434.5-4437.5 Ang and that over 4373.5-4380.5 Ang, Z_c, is 6.03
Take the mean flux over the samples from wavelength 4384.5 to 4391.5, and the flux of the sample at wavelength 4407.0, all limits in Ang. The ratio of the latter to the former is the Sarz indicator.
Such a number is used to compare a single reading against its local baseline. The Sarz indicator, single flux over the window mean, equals 1.19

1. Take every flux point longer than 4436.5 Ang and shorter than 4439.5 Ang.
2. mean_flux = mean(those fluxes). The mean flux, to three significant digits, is 3.22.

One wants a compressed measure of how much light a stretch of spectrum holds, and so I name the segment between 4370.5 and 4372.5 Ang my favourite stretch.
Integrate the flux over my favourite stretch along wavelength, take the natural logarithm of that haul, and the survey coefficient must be 1.79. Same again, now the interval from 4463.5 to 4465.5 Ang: 1.78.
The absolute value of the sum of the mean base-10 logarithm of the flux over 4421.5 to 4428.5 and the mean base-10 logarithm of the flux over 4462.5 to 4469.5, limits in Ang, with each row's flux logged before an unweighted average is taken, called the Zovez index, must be 1.01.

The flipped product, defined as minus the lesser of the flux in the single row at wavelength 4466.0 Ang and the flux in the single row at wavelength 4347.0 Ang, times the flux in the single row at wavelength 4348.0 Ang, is -9.2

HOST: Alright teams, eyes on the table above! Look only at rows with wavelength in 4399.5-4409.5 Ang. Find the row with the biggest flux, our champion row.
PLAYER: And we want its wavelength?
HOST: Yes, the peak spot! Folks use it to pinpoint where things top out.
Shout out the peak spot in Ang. 4408.0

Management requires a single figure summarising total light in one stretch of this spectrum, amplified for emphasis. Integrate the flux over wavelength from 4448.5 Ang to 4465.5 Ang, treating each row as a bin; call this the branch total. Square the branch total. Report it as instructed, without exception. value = 3037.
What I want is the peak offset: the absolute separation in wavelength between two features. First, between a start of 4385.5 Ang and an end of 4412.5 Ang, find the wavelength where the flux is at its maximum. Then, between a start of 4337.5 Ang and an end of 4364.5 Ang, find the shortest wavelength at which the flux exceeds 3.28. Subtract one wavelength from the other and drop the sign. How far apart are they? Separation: 70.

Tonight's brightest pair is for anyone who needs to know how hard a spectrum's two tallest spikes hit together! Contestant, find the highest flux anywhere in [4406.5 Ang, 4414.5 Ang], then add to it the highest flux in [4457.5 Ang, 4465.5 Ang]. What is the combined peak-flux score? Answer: 6.90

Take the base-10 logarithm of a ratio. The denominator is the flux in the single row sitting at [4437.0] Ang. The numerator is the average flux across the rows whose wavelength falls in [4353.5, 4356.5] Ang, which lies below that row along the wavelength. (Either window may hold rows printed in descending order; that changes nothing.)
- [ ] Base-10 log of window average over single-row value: 0.005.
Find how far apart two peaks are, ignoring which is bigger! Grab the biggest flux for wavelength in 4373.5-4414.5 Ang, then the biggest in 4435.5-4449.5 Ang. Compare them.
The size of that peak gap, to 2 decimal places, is 0.21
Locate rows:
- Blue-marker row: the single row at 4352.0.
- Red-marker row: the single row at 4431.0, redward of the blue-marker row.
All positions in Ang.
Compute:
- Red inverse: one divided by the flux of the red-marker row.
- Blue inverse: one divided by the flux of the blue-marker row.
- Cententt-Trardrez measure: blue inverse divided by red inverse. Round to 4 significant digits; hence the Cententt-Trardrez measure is 1.030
